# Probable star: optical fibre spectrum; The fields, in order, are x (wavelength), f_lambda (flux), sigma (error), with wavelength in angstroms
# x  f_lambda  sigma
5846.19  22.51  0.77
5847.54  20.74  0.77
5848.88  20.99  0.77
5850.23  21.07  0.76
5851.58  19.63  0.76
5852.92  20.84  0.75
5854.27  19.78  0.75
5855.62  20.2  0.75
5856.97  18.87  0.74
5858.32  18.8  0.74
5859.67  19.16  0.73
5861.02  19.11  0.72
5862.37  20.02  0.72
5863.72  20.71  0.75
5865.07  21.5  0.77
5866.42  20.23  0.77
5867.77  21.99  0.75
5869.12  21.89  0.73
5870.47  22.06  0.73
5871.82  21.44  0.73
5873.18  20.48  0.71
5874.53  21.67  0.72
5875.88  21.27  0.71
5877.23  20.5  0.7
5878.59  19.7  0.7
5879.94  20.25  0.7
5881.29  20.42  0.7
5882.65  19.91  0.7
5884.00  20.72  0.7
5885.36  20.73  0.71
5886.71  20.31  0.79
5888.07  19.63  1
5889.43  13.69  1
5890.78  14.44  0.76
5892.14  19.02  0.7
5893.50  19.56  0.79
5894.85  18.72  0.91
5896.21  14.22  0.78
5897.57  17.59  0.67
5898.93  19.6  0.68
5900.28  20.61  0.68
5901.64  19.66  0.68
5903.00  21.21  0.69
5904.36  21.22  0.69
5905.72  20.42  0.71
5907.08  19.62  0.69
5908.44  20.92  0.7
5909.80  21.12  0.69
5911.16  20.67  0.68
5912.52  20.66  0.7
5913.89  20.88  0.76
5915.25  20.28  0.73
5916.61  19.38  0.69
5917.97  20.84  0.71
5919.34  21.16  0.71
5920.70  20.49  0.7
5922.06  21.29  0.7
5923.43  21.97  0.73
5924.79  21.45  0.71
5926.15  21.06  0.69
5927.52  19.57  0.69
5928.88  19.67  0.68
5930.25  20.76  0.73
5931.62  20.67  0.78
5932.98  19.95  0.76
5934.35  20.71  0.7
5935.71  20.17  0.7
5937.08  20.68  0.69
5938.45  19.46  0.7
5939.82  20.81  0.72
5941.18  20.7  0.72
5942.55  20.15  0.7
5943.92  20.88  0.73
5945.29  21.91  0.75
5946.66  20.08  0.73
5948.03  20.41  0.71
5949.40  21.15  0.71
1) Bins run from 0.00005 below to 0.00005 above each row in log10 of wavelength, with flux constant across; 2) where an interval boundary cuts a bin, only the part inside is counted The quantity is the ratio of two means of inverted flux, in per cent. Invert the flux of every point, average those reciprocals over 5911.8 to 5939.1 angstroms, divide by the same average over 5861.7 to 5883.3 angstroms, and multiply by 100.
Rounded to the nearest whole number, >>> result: 102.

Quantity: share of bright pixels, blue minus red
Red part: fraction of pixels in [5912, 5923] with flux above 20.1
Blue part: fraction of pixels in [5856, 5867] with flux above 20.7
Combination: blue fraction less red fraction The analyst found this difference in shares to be -0.6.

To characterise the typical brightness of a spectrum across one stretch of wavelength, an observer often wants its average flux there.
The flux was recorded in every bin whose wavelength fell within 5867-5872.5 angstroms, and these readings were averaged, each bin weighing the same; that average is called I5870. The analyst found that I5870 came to 21.8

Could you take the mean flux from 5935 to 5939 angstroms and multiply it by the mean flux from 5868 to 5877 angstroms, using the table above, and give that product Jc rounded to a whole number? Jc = 432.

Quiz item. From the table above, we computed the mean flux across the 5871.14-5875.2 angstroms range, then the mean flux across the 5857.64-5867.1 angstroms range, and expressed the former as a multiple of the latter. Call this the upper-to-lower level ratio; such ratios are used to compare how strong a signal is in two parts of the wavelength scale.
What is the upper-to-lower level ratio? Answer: 1.06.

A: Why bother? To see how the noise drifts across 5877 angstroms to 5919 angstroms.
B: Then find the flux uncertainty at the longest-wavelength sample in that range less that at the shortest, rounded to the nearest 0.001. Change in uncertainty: 0.010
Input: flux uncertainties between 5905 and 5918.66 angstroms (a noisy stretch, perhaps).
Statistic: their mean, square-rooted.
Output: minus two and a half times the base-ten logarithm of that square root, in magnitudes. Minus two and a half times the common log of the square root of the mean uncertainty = 0.19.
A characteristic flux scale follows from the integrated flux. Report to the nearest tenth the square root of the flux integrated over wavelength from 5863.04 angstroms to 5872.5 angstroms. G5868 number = 14.2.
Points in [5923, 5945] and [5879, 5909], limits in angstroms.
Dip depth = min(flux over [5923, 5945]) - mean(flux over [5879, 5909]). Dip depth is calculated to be 0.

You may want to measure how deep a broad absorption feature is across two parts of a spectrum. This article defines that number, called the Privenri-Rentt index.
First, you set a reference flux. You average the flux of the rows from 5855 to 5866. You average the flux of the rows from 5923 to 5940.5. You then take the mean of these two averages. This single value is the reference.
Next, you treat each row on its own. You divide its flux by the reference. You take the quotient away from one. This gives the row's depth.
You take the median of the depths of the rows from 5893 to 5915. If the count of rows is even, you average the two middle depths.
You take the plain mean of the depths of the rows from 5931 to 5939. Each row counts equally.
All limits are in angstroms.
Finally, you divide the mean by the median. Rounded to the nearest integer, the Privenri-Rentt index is 0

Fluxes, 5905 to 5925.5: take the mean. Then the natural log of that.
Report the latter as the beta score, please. 3.03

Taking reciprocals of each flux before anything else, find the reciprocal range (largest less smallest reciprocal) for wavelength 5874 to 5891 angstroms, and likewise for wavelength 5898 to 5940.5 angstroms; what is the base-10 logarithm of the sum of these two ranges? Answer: -1.48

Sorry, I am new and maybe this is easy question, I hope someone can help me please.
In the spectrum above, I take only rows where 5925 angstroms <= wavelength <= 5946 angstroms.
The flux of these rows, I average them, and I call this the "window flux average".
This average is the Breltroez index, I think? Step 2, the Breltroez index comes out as 20.5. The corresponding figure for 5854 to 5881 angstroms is 20.5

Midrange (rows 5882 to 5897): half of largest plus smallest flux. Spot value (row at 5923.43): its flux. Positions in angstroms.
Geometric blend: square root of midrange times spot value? 19.4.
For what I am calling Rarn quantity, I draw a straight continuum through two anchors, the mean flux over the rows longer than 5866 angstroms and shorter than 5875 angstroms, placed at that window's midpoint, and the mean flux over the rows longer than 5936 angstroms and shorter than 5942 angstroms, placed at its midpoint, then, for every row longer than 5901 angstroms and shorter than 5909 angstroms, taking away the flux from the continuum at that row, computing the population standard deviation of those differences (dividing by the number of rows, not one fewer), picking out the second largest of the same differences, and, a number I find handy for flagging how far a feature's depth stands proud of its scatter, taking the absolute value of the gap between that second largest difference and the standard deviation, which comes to 0.58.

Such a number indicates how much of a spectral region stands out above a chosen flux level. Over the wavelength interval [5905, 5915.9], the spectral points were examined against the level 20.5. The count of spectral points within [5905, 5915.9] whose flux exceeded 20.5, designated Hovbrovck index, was 5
